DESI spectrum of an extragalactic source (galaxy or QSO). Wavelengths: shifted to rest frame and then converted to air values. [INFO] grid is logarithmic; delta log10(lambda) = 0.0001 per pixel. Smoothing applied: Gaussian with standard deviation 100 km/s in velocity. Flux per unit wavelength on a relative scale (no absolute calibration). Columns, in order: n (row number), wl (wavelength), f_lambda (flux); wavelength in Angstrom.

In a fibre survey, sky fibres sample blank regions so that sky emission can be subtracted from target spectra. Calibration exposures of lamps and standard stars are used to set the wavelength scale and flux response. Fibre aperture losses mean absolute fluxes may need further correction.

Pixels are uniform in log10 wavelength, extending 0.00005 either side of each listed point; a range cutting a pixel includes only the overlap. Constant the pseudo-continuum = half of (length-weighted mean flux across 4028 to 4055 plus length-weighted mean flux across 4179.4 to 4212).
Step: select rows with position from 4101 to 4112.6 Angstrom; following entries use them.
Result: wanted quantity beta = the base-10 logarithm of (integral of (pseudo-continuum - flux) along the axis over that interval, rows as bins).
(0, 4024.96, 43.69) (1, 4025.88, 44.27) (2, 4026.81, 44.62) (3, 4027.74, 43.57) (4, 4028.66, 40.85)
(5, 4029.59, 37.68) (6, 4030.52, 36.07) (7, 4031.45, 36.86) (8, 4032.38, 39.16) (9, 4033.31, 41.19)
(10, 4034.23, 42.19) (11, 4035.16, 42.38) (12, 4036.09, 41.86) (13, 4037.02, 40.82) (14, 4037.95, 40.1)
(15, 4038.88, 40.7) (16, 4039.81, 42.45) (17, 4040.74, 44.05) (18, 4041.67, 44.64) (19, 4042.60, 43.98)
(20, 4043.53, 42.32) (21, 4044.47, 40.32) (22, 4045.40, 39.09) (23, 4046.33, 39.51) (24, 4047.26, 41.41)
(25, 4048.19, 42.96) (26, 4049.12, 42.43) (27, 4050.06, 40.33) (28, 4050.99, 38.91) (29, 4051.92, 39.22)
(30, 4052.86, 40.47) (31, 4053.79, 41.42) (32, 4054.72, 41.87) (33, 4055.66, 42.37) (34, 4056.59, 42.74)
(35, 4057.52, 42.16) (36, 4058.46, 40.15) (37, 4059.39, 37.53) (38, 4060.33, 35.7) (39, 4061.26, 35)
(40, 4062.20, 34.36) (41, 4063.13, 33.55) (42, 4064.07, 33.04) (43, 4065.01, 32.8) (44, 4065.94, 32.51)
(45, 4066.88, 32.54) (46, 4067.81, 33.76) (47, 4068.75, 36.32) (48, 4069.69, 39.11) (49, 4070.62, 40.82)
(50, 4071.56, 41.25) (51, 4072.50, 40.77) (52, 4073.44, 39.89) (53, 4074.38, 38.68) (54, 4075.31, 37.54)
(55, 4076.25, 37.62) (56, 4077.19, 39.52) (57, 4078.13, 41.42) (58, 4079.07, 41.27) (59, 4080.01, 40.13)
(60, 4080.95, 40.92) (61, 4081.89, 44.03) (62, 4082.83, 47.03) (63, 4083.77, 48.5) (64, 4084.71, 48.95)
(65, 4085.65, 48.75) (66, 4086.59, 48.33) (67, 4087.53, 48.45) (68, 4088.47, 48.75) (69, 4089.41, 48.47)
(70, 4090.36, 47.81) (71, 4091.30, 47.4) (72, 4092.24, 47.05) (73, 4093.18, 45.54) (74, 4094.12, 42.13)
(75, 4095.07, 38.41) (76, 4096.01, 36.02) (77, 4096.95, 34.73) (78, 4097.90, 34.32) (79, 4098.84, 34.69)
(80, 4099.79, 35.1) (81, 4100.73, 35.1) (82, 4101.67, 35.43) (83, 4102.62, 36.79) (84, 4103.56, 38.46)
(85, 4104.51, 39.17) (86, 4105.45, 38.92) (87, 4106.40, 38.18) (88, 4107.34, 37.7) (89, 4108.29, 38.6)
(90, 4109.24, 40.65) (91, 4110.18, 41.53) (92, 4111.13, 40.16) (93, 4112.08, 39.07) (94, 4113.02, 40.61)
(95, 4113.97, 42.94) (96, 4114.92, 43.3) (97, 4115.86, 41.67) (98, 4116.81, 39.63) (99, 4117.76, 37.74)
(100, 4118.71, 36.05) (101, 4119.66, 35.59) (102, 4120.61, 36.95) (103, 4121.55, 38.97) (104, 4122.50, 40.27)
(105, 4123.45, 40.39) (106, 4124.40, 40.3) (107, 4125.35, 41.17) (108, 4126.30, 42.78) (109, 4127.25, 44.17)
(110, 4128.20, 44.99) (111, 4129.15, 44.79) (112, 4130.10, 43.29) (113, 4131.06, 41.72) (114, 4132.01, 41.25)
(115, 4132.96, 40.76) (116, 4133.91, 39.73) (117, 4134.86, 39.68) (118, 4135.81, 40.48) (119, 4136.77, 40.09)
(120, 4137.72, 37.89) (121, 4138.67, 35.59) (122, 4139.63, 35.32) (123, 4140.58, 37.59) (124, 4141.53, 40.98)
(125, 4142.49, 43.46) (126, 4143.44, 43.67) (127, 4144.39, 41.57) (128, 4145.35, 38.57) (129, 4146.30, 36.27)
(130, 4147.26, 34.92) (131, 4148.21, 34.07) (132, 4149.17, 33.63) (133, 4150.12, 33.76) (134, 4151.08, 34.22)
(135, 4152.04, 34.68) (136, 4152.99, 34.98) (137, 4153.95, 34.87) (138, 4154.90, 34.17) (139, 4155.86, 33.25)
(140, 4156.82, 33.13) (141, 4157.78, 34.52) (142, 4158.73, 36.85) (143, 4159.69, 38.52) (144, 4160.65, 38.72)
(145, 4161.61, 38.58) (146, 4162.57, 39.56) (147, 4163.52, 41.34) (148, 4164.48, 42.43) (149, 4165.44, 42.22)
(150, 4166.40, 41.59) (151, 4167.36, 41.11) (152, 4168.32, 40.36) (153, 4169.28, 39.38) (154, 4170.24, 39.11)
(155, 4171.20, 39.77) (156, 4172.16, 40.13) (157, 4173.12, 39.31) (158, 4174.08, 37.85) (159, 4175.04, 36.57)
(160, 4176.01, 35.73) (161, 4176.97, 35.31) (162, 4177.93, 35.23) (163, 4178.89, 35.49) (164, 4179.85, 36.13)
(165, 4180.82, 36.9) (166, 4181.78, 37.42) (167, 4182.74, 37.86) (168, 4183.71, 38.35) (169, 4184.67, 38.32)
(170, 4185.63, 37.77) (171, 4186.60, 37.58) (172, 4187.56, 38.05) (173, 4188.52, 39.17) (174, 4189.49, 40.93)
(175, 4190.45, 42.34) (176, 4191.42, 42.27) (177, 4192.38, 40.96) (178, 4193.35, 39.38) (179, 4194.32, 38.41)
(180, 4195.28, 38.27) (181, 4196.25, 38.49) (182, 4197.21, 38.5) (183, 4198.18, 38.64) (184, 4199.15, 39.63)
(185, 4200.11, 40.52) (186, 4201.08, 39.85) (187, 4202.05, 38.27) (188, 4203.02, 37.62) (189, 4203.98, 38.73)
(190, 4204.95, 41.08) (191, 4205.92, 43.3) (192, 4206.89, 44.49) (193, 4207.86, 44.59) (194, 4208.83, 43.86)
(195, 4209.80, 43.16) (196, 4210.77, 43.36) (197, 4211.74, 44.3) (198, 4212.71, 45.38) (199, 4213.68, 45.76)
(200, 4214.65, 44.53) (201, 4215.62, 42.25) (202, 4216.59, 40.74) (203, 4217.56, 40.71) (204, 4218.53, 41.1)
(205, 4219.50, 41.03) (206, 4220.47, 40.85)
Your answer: 1.31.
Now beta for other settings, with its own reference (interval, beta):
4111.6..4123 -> 1.06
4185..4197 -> 1.07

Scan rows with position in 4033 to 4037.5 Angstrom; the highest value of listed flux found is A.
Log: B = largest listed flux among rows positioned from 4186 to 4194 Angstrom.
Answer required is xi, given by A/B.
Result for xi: 1.00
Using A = 42.38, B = 42.34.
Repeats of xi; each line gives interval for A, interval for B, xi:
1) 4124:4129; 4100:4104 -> 1.17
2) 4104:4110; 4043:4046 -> 0.96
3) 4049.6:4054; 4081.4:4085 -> 0.85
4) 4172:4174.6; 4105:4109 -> 1.03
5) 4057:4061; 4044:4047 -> 1.05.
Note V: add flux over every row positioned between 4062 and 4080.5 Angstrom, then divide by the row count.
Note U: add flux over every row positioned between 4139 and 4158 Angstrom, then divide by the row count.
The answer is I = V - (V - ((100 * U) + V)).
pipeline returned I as 3675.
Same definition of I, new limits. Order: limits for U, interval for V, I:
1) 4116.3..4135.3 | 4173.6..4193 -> 4089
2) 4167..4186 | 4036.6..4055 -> 3832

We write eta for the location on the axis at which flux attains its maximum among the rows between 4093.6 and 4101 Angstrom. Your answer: 4094.12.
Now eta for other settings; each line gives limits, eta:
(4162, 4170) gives 4164.48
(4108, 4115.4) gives 4114.92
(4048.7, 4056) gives 4049.12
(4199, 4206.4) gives 4205.92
